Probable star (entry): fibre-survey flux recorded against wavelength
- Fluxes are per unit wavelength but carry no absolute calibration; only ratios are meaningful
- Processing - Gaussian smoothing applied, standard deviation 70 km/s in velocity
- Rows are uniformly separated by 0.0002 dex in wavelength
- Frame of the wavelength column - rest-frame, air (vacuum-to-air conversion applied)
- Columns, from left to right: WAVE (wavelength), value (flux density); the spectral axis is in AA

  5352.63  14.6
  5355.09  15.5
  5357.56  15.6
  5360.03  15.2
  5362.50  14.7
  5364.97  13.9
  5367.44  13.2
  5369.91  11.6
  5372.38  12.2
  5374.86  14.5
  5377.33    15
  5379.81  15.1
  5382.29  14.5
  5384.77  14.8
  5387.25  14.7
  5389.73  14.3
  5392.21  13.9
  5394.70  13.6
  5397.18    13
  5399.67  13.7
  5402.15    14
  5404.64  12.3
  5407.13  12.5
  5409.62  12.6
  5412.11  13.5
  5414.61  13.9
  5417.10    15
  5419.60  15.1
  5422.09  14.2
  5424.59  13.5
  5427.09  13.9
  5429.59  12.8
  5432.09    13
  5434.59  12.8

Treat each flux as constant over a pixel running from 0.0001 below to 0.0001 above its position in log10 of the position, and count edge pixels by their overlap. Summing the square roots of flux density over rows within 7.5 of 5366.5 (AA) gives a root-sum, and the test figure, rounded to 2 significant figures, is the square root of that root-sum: 4.7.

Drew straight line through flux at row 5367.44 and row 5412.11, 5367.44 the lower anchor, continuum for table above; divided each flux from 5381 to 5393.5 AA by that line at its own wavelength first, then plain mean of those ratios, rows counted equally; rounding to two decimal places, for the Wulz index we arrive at 1.08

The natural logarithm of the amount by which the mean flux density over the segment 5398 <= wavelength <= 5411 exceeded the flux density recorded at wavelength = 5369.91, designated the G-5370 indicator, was 0.4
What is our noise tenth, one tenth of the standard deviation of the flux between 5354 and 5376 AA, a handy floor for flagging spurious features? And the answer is 0.14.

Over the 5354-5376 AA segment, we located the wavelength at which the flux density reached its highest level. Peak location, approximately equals 5357.56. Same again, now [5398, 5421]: 5419.60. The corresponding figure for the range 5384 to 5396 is 5384.77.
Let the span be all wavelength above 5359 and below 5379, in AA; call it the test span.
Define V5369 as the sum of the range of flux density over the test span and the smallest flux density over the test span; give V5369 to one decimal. 15.2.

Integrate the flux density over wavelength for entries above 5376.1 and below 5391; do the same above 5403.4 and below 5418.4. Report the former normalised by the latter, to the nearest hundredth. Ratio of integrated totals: 1.10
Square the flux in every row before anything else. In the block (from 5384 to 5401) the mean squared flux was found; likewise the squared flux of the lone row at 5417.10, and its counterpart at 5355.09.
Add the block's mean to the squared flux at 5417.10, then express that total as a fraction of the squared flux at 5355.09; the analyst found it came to 1.75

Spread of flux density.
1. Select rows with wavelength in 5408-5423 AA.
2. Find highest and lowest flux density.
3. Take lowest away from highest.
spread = 2.5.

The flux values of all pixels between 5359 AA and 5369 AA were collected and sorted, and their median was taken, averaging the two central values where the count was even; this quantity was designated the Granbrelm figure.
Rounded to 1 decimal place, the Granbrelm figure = 14.3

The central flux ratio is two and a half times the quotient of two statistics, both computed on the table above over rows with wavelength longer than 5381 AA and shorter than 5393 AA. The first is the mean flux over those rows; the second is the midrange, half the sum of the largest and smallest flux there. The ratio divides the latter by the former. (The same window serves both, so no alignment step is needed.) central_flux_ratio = 2.48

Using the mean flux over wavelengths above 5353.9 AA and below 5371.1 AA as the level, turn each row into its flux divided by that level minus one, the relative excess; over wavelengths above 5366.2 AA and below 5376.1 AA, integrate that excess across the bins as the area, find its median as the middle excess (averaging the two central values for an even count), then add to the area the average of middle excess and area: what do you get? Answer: -1.5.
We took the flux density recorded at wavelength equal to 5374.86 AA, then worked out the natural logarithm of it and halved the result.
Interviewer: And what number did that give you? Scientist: 1.34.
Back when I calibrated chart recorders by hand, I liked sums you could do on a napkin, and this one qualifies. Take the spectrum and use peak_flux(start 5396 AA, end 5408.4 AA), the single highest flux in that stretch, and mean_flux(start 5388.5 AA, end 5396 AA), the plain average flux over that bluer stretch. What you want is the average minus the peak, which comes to -0.07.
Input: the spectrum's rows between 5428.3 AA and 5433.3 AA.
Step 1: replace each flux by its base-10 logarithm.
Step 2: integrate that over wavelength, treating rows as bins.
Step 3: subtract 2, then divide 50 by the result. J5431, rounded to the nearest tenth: 14.1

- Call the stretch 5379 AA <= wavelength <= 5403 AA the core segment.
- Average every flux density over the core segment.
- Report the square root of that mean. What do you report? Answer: 3.76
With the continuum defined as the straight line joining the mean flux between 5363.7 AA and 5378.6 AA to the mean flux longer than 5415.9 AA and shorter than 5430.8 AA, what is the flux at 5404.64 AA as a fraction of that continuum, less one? -0.11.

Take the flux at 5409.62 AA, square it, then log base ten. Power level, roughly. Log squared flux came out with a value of 2.20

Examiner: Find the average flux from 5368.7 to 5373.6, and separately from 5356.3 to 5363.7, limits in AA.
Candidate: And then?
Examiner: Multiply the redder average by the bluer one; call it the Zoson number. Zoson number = 180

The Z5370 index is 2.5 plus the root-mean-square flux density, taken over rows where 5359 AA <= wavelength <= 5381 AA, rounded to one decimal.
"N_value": 16.5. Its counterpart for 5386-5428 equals 16.3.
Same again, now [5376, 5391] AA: 17.2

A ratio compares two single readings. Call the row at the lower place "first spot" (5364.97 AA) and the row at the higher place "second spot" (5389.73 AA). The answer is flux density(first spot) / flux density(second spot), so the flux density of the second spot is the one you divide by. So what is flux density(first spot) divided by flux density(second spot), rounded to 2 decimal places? 0.97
